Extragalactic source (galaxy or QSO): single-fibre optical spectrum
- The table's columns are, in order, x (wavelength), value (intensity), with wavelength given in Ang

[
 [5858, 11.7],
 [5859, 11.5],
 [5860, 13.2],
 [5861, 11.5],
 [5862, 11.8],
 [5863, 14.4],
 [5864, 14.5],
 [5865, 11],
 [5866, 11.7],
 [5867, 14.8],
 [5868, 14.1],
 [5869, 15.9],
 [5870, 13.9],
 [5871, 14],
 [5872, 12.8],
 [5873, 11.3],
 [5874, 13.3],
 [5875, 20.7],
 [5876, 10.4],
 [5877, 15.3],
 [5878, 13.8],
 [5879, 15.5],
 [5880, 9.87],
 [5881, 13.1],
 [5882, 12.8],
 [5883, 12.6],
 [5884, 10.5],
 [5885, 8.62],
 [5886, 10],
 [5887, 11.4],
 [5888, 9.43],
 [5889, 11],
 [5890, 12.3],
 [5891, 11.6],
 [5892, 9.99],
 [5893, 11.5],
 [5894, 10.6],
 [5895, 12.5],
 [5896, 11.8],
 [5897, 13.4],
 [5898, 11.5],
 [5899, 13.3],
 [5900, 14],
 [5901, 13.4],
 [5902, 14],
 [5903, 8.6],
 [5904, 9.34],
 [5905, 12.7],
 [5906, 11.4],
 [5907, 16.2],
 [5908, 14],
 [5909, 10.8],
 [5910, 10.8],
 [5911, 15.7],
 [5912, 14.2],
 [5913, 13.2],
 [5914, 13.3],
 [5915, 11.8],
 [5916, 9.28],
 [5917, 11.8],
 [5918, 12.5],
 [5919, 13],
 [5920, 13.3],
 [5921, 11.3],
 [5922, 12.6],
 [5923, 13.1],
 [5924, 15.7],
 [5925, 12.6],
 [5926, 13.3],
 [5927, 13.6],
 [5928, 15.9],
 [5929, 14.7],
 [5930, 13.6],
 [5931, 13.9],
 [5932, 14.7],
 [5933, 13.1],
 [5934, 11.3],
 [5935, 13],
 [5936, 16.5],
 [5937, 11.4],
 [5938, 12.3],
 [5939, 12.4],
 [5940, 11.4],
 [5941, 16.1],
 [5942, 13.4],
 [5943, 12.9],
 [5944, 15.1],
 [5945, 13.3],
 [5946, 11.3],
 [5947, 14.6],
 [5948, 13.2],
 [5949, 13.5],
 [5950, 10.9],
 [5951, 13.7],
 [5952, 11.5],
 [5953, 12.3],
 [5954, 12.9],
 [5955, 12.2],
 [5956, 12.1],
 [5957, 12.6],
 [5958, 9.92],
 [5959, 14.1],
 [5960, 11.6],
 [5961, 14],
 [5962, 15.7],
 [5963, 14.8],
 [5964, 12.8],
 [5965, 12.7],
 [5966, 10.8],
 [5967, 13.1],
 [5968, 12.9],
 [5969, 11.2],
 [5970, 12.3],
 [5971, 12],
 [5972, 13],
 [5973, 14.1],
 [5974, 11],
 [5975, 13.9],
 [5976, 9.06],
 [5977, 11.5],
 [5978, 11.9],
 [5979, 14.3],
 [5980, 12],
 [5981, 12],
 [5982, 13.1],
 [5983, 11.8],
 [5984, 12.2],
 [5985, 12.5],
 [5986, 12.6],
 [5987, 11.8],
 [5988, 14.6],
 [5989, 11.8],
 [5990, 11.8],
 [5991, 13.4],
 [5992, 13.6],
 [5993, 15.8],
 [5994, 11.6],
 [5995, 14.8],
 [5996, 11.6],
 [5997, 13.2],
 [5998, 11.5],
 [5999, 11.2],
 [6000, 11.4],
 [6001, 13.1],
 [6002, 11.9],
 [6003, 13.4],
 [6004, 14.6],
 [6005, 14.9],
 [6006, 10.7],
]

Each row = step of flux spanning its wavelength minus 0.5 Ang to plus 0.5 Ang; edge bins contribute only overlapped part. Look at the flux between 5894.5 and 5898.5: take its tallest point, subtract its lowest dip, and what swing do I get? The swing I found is 1.9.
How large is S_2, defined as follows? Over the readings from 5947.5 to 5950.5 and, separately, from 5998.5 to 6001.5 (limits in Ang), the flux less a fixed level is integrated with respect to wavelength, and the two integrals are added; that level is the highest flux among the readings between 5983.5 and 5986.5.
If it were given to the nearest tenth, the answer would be -2.3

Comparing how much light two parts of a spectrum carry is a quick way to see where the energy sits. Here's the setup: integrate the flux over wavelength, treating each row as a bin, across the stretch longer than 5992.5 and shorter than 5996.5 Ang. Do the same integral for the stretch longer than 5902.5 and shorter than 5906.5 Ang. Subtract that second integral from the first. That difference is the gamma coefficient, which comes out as 11.8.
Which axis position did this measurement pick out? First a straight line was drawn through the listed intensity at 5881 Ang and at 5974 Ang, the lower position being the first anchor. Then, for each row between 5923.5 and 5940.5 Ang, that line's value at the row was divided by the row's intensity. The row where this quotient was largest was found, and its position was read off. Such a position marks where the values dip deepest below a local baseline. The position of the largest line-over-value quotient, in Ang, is 5934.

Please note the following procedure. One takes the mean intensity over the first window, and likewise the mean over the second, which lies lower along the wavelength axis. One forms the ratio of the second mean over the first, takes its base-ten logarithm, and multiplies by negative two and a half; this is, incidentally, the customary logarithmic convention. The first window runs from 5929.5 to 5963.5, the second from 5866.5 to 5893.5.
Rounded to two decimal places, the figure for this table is 0.04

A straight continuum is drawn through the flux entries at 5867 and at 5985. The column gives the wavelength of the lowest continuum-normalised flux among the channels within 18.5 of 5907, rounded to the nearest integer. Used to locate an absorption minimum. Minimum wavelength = 5903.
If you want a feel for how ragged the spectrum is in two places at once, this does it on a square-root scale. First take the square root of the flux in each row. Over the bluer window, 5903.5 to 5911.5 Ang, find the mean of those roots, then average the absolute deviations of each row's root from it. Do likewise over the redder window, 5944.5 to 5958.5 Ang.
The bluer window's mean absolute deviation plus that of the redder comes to 0.424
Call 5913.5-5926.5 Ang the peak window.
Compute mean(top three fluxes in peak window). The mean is 14.1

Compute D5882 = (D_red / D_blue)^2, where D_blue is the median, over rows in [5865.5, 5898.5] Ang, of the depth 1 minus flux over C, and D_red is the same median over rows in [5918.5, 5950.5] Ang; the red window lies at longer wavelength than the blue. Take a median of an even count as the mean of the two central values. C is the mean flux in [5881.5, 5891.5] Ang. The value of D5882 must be 3.0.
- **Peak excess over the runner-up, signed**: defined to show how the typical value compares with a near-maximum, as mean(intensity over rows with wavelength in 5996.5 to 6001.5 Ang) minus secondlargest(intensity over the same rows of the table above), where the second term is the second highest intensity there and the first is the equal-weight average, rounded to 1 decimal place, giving -1.0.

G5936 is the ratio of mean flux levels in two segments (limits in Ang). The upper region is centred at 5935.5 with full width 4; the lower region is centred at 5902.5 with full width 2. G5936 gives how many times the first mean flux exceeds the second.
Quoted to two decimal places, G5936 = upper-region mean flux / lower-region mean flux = 1.15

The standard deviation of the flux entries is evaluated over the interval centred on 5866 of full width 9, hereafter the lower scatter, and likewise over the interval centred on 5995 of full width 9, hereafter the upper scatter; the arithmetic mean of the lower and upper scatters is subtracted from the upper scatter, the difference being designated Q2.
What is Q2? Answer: -0.02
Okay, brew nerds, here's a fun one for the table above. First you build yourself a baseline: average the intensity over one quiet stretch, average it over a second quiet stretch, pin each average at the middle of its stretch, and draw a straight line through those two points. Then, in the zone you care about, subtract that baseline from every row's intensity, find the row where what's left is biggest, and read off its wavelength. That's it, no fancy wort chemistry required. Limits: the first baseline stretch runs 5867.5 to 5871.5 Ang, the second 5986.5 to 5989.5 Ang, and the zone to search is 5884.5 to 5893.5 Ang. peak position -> 5890 Ang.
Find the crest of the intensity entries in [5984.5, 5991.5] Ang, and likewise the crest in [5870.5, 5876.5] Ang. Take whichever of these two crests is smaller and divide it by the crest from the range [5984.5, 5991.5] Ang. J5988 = 1.00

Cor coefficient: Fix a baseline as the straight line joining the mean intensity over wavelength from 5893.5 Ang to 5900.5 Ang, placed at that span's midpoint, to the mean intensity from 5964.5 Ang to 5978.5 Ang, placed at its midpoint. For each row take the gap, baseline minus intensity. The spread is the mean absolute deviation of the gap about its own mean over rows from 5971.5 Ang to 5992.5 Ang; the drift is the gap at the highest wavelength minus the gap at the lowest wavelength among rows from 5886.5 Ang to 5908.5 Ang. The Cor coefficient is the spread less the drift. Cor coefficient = 3.7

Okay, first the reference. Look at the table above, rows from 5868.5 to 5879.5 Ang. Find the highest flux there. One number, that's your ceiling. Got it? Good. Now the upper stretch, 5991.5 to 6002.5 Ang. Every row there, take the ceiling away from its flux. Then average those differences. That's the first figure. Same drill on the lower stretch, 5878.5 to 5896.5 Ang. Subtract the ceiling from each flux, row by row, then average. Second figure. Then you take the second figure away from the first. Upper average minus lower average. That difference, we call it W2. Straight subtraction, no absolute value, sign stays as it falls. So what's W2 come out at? 1.3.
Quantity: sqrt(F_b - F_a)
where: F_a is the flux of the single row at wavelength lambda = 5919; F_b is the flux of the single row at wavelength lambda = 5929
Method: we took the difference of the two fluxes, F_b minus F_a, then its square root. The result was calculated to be 1.3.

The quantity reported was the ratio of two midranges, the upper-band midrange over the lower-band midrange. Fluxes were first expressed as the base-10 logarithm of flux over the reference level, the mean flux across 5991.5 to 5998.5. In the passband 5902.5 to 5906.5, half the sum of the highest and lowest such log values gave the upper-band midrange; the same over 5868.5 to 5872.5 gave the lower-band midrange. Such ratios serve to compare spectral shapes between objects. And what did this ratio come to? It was -2.8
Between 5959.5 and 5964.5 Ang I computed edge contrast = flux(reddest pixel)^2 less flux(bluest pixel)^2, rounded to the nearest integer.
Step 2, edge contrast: 29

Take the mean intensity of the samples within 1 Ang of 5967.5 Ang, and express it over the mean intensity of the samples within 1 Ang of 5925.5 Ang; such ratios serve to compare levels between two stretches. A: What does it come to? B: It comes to 1.00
